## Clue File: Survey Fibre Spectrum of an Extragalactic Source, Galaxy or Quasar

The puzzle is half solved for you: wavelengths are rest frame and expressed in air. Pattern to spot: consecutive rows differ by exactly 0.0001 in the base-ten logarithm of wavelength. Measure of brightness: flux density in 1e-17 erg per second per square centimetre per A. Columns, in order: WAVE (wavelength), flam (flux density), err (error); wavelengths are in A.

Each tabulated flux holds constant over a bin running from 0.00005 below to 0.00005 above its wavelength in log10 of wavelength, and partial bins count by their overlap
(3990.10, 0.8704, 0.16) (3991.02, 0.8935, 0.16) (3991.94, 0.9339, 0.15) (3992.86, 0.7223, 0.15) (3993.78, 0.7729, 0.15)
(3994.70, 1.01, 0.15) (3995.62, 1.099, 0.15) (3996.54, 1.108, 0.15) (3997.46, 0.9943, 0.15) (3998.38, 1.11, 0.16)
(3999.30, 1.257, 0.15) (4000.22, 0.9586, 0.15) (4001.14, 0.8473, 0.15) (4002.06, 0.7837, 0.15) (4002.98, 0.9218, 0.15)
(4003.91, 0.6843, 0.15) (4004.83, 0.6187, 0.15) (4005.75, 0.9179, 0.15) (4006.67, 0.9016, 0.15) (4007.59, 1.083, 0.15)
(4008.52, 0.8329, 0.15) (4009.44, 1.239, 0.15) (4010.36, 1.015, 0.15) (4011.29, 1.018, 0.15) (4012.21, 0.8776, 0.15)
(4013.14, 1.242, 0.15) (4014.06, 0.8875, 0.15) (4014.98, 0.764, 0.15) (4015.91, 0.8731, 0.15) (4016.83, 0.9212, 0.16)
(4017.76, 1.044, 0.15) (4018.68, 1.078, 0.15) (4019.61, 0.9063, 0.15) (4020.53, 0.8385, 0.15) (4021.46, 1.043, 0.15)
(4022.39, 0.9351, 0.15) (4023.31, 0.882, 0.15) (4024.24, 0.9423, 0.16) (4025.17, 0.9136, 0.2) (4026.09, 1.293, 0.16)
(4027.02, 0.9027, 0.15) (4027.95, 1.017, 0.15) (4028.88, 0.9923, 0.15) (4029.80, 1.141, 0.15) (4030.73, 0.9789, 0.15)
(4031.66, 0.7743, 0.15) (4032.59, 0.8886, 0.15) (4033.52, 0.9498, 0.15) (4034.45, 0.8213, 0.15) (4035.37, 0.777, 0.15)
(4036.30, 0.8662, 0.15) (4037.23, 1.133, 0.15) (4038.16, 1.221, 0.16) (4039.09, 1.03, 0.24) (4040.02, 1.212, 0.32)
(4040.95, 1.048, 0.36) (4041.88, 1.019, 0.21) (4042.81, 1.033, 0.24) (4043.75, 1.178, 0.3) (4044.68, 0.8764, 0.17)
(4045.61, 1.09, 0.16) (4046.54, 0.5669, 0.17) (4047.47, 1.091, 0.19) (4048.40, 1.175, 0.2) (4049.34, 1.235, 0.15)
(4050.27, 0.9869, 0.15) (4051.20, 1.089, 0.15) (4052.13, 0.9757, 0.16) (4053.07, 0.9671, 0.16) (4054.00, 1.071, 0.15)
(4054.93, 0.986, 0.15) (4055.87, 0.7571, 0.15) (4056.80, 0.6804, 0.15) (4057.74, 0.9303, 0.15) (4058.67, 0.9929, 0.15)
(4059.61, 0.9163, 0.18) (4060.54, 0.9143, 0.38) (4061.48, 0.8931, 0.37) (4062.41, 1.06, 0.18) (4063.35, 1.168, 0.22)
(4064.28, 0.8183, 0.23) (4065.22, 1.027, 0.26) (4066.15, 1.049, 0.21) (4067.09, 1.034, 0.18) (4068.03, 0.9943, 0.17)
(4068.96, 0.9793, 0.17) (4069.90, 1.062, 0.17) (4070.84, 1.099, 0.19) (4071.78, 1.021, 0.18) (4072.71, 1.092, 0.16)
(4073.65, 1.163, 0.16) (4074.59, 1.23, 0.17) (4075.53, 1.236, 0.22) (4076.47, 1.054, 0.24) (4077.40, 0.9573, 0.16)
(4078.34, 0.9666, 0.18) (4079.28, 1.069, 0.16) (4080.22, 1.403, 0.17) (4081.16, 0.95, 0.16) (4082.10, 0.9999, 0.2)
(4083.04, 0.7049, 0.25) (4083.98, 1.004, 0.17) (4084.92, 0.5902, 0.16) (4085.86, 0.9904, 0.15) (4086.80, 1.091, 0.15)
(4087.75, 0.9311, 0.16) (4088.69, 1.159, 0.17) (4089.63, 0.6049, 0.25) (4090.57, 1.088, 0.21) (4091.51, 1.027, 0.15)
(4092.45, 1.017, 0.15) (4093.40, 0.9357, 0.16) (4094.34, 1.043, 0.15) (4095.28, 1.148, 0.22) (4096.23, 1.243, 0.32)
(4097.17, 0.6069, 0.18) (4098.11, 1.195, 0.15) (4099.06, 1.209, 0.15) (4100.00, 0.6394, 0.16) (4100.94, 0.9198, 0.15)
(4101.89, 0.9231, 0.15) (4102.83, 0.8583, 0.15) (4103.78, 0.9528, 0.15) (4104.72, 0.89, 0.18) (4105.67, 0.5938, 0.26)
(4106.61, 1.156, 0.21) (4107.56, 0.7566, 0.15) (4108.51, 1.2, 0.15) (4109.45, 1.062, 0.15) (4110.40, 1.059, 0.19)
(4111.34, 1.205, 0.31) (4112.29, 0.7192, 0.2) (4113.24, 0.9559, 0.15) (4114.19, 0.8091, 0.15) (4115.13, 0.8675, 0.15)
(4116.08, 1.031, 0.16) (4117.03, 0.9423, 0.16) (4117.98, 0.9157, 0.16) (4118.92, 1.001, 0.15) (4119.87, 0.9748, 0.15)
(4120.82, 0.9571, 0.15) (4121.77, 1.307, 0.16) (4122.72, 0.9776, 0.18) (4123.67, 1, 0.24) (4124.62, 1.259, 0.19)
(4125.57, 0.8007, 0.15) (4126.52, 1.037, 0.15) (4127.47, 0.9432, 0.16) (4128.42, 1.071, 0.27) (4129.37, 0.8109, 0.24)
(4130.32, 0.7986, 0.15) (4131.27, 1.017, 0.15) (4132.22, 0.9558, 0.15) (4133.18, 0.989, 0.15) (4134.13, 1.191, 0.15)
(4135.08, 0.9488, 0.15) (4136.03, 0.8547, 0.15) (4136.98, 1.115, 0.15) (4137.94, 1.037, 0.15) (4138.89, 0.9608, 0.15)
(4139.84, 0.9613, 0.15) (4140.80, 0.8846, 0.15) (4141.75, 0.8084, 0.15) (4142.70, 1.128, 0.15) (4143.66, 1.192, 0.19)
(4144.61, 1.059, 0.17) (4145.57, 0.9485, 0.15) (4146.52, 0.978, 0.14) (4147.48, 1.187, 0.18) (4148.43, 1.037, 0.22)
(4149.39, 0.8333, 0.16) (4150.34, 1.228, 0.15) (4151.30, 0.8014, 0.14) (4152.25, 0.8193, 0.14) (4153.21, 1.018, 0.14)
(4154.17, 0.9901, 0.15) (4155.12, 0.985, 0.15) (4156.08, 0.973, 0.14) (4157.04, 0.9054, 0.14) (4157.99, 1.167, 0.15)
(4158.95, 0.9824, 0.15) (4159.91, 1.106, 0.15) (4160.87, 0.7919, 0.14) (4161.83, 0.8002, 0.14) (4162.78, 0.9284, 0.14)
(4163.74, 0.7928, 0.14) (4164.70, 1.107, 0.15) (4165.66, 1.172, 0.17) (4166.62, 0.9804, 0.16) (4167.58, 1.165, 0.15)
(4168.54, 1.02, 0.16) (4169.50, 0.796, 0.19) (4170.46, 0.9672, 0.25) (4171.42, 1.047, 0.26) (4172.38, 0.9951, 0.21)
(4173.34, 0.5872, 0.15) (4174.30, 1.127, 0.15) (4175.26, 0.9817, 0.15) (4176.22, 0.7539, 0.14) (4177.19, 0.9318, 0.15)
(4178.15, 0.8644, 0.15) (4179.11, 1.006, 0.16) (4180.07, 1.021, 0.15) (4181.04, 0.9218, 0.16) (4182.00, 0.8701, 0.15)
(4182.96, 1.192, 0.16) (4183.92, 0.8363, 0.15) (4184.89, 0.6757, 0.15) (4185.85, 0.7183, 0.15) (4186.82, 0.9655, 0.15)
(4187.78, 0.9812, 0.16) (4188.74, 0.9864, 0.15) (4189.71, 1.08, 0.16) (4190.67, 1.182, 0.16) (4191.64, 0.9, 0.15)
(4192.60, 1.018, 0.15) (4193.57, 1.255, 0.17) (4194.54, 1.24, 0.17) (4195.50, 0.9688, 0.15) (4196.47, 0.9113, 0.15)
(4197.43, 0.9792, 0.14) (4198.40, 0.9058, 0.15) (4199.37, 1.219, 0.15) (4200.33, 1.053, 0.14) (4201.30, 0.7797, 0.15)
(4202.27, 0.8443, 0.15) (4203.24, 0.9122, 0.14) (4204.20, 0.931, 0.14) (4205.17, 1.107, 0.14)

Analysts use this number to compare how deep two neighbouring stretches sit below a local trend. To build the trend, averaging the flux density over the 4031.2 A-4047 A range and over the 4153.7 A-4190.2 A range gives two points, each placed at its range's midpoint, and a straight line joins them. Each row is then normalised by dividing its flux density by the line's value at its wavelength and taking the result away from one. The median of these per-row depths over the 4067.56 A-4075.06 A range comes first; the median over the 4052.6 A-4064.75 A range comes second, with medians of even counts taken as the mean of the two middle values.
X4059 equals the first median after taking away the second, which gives -0.15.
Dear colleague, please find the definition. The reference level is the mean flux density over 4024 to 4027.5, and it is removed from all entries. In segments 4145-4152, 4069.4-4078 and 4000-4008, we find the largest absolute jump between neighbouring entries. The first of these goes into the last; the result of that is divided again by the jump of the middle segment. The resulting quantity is 3.9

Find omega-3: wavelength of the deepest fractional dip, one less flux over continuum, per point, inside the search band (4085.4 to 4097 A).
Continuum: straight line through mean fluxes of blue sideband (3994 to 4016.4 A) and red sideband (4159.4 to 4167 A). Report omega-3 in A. 4089.63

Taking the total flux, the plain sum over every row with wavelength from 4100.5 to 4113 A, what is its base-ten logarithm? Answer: 1.09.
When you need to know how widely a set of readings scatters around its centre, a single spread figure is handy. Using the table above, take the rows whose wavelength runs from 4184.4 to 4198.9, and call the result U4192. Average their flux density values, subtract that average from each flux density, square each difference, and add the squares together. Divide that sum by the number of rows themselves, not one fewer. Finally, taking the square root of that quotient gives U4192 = 0.16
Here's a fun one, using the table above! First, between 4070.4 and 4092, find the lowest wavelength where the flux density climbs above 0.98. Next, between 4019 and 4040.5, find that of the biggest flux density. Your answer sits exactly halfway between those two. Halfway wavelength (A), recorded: 4048.5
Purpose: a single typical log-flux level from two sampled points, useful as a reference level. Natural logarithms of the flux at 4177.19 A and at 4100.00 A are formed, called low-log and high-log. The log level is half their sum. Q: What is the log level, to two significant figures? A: -0.26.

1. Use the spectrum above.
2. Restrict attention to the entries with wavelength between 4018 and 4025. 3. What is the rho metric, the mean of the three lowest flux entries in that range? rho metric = 0.88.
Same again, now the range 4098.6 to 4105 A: 0.80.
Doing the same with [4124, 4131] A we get 0.80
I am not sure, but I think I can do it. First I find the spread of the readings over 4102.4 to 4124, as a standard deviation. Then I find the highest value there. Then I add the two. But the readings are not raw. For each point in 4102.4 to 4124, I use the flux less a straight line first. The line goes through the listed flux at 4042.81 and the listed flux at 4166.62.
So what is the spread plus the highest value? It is 0.47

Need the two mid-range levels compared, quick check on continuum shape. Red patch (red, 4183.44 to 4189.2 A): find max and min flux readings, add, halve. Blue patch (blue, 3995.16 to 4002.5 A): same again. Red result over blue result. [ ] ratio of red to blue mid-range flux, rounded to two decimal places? 0.81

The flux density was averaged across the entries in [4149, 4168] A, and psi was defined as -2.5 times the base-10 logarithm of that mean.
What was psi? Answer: 0.025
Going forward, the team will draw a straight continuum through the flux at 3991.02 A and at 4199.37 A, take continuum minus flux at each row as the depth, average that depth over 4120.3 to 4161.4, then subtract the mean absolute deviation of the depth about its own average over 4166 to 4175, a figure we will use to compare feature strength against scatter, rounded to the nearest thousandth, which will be 0.010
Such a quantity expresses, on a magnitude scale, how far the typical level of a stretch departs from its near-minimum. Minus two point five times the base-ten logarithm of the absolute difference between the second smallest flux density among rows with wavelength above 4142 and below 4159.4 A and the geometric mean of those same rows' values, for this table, 1.83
